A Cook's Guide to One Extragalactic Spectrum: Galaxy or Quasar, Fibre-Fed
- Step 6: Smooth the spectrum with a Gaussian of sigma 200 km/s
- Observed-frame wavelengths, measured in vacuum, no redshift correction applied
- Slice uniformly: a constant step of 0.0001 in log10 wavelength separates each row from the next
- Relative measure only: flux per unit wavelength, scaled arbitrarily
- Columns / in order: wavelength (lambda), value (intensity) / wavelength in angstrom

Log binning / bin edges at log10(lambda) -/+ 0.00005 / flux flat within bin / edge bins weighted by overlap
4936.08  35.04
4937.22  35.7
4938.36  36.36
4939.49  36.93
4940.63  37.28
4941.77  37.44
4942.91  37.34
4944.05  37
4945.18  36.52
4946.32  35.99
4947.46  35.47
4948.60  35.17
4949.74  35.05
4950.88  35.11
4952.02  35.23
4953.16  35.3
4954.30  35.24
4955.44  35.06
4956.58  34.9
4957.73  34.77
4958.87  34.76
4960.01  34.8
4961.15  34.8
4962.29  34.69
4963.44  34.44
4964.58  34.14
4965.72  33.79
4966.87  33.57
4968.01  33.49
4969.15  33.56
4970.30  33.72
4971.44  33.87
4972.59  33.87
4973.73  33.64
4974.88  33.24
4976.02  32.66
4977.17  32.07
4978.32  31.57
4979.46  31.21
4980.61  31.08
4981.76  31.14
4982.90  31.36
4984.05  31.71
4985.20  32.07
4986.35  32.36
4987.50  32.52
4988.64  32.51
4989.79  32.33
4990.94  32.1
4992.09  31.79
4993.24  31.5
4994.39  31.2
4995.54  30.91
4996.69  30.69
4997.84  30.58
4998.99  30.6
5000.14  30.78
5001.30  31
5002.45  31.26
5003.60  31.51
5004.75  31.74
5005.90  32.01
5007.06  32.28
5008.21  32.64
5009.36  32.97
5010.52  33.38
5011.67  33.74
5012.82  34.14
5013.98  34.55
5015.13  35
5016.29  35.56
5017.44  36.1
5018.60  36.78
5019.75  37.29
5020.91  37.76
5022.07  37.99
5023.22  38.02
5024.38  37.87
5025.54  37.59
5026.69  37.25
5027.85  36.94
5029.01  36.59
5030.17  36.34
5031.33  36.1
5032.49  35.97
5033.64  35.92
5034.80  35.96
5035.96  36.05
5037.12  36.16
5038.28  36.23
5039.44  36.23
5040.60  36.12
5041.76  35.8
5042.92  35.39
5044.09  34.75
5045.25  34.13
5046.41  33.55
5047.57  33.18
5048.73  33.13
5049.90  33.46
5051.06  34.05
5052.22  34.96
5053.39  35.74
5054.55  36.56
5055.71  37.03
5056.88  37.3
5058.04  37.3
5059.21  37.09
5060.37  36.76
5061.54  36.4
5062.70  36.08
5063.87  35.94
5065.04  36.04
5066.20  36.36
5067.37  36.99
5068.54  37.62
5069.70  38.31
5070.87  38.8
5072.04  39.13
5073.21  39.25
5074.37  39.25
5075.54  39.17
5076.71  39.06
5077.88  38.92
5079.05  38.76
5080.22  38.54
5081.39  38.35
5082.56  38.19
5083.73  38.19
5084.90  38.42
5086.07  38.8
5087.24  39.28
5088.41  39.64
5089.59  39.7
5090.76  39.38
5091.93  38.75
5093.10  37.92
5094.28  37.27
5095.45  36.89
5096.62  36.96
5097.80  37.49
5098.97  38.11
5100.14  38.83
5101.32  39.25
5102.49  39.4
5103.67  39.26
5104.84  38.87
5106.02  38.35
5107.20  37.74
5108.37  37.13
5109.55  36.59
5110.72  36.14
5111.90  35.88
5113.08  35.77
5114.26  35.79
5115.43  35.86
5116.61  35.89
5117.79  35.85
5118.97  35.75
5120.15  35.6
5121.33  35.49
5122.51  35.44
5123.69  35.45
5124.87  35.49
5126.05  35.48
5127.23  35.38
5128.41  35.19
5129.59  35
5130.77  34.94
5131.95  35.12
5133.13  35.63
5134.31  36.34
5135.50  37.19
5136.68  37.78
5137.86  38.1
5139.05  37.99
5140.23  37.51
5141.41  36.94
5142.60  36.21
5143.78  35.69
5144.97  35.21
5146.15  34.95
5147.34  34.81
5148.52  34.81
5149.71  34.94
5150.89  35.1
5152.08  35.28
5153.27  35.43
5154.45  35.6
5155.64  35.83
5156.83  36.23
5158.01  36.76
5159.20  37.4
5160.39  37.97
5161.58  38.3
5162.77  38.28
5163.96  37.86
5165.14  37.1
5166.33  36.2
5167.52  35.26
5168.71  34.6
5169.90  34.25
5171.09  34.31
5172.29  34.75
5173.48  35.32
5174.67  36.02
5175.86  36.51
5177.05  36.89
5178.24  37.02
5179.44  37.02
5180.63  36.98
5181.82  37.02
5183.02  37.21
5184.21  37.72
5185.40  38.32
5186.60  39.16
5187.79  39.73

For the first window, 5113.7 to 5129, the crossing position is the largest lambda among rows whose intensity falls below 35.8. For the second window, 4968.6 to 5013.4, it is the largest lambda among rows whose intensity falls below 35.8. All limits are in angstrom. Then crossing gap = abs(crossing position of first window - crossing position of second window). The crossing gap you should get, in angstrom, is 115.6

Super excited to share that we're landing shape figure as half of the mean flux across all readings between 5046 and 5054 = 17.0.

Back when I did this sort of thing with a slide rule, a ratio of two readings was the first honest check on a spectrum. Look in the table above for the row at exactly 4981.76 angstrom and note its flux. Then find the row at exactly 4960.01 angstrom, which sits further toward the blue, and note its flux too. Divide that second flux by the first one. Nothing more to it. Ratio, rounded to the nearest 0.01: 1.12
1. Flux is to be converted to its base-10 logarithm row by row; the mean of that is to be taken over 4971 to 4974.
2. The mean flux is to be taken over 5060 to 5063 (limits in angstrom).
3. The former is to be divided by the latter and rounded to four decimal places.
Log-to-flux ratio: 0.0420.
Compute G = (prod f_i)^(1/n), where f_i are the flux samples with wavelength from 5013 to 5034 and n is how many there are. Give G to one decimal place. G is 36.6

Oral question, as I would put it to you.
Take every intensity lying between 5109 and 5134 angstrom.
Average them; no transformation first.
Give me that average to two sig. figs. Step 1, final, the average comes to 36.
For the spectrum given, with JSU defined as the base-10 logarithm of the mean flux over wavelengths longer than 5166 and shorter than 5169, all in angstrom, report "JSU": 1.548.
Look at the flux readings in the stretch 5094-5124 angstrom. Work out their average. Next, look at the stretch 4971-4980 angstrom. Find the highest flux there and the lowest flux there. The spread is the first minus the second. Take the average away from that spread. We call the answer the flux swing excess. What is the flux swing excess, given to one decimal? -34.3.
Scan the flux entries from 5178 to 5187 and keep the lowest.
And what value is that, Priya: 36.98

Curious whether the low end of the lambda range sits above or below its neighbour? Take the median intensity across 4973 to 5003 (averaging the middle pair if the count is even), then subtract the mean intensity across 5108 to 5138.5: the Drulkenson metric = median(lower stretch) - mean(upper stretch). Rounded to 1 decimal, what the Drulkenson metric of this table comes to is -4.4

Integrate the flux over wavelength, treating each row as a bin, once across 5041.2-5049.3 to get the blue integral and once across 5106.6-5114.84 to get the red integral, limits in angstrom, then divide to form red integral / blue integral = 1.08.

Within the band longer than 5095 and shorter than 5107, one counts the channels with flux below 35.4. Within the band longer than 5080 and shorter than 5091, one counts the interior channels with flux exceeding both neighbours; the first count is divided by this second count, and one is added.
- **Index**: 1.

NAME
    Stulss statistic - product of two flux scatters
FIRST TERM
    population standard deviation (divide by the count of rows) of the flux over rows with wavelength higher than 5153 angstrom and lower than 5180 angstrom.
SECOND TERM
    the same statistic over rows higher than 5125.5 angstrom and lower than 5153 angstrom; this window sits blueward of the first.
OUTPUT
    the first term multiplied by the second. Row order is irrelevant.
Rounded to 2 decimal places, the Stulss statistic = 1.32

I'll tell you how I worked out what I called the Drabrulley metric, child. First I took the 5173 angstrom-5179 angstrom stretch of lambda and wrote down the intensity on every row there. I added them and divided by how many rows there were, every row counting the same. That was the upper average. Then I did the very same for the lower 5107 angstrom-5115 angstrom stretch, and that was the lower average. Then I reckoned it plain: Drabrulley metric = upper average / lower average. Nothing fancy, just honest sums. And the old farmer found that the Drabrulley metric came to 1.00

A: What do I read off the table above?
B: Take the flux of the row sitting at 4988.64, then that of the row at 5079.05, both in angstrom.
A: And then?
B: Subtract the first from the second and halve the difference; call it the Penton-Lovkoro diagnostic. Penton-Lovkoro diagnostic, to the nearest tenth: 3.1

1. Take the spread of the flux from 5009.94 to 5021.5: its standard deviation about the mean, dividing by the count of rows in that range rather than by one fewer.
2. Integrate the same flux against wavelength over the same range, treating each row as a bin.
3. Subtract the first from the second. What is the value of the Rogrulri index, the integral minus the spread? 408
